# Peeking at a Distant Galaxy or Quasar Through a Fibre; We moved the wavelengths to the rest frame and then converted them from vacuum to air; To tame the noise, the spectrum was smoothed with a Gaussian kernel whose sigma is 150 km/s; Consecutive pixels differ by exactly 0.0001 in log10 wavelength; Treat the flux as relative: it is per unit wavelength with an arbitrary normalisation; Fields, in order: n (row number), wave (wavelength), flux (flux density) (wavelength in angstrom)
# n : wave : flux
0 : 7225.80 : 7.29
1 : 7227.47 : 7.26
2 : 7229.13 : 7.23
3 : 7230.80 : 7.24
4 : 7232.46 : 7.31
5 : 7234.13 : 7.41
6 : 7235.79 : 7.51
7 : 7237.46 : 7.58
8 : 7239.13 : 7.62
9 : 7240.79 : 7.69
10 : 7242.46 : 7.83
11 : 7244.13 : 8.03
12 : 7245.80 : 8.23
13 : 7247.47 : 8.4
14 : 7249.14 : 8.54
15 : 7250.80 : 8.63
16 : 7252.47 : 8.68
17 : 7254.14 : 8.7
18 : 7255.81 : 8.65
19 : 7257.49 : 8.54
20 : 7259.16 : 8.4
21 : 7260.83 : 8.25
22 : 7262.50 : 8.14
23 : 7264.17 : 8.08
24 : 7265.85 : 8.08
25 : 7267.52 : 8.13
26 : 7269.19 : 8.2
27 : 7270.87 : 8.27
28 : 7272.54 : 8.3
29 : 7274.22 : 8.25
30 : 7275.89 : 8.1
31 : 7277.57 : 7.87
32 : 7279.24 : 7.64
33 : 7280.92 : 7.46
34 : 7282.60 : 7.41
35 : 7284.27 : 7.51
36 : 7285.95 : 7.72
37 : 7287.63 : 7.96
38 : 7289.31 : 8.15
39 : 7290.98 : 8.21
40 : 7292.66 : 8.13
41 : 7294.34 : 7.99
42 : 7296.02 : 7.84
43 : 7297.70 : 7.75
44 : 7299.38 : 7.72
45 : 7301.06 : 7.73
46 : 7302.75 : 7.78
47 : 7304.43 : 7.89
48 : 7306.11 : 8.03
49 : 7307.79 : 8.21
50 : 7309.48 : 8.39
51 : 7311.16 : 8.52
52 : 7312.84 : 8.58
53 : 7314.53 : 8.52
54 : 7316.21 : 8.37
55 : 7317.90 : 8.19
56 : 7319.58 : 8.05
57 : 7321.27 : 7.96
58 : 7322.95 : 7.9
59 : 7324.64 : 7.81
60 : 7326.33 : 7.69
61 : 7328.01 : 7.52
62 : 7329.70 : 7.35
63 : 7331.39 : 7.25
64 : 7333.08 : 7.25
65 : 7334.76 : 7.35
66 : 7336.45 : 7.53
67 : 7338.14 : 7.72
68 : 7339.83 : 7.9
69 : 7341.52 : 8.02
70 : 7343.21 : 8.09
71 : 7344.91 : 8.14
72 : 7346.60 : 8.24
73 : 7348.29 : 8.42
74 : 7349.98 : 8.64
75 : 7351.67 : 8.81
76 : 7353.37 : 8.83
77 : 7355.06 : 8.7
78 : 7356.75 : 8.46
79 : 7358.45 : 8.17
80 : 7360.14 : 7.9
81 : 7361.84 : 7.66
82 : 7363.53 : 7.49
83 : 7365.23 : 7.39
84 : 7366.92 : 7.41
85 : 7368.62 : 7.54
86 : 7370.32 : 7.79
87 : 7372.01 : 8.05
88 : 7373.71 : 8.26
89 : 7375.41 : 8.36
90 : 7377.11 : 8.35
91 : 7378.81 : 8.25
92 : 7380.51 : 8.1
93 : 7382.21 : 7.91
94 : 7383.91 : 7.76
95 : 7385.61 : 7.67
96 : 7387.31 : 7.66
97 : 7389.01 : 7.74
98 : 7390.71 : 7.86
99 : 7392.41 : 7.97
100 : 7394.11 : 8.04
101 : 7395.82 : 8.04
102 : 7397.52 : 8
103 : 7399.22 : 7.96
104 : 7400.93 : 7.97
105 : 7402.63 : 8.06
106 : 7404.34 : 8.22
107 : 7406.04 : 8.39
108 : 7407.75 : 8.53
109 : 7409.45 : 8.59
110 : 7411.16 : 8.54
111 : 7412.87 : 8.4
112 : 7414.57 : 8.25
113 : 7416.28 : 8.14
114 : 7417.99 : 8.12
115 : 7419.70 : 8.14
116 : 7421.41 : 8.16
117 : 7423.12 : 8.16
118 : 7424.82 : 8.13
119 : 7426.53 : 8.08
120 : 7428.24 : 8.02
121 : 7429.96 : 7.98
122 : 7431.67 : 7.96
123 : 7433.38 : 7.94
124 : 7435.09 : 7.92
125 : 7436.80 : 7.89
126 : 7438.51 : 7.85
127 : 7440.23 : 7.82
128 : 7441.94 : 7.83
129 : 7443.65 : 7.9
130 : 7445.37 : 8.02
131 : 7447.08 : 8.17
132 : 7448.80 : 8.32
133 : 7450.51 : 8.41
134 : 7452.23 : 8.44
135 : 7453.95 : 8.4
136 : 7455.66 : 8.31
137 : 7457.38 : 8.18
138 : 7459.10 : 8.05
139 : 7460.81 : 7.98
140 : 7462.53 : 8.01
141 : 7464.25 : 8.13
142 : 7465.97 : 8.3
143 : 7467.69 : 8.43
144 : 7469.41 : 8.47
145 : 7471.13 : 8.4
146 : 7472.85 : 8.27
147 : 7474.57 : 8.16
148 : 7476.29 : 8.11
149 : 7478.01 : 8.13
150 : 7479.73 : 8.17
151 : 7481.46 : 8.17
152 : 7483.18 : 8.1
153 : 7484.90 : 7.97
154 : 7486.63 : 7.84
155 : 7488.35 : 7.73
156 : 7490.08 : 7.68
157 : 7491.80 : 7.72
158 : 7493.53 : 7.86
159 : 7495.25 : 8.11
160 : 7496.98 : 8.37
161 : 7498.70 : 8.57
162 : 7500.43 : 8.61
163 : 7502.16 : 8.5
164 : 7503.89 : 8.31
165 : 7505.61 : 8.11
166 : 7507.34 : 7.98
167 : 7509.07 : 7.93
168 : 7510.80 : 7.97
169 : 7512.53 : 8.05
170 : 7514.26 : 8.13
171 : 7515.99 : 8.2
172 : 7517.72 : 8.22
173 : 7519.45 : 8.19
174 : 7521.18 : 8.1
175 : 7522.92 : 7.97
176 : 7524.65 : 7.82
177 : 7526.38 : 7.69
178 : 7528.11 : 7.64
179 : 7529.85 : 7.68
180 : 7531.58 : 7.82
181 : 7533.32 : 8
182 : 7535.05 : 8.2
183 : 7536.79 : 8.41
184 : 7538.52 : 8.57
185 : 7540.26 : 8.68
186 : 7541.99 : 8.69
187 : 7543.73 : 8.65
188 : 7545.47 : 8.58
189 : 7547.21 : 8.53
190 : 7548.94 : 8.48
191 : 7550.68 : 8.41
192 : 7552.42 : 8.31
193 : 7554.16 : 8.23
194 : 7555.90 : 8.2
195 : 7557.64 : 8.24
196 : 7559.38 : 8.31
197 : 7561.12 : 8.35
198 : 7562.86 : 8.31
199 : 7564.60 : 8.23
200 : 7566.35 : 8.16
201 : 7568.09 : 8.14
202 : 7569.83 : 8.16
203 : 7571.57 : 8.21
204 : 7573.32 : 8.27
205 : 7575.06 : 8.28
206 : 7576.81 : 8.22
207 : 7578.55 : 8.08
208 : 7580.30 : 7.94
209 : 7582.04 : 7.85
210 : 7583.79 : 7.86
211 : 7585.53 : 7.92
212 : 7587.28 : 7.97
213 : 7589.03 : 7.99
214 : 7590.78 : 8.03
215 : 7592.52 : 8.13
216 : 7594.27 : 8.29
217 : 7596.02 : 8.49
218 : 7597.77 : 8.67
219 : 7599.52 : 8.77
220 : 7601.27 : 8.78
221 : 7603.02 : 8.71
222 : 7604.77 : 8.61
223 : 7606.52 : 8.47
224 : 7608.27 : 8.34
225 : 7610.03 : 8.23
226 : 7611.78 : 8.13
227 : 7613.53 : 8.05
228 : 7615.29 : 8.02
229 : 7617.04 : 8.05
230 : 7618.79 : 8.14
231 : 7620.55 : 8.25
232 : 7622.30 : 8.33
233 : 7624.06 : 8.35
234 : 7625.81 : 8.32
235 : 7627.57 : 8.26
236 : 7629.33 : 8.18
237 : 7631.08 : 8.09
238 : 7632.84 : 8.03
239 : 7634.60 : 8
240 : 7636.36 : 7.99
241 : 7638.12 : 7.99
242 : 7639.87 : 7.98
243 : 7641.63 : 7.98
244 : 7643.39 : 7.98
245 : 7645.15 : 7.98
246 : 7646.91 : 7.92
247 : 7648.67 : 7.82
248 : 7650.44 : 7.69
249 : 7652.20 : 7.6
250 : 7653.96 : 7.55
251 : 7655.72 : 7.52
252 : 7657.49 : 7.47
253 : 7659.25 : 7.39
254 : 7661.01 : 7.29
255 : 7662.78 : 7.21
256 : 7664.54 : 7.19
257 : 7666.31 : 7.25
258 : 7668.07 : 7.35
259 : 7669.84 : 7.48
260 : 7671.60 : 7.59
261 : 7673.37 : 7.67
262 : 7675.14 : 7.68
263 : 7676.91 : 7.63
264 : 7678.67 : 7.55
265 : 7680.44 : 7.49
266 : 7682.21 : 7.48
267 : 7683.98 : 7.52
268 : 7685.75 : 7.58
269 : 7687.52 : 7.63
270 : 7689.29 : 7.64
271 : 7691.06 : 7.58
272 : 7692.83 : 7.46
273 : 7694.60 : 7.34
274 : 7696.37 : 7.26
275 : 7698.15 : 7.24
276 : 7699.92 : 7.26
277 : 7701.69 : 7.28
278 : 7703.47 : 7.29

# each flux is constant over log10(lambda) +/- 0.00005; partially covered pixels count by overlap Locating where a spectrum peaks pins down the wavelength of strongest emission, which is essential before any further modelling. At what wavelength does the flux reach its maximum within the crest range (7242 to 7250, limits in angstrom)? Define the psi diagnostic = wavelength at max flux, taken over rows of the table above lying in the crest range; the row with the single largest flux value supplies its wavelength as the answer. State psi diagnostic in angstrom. 7249.14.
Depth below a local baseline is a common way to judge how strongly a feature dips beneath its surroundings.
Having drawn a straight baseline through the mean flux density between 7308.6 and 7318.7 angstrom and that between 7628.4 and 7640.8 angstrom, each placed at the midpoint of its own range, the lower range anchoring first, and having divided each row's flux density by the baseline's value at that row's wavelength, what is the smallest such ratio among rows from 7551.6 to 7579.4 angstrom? 1.00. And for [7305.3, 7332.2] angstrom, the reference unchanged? 0.86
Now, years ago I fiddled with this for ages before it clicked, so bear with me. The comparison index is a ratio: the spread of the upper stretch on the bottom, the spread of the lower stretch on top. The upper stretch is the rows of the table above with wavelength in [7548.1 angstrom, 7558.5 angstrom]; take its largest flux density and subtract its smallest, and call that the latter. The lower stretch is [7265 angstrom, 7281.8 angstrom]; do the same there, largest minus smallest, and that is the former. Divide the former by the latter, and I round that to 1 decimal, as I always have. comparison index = 3.0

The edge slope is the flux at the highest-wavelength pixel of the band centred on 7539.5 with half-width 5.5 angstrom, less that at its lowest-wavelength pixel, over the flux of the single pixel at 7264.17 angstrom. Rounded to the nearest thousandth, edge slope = 0.056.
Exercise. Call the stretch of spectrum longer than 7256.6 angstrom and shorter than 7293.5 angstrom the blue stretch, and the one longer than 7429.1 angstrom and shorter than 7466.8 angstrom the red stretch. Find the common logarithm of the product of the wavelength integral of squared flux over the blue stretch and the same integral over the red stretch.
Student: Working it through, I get 6.769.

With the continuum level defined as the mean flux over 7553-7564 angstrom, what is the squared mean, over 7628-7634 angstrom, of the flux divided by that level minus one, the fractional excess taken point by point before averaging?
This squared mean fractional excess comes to 0.0004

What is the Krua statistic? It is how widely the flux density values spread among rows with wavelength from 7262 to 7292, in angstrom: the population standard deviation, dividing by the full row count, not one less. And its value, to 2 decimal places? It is 0.29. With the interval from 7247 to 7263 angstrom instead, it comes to 0.18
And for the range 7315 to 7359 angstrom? 0.46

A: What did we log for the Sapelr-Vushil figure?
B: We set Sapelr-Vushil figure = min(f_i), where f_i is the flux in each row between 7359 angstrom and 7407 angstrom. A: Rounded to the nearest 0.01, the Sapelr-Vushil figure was 7.39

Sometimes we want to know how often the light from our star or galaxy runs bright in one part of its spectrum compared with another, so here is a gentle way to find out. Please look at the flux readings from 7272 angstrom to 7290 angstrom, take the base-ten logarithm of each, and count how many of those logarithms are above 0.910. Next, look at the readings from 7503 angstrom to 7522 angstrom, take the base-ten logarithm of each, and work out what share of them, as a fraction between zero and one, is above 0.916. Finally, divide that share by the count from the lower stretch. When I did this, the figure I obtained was 0.03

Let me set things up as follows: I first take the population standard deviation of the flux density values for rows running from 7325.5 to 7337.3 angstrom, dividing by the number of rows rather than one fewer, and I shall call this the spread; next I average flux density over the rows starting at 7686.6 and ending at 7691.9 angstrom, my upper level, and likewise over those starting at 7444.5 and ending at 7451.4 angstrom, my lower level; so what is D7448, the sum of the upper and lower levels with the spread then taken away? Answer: 15.69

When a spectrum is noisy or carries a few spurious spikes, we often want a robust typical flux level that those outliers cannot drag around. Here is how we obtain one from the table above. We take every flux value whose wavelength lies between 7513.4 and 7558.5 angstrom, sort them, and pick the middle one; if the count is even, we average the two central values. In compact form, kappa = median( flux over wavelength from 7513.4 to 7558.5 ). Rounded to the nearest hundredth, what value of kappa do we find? 8.21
